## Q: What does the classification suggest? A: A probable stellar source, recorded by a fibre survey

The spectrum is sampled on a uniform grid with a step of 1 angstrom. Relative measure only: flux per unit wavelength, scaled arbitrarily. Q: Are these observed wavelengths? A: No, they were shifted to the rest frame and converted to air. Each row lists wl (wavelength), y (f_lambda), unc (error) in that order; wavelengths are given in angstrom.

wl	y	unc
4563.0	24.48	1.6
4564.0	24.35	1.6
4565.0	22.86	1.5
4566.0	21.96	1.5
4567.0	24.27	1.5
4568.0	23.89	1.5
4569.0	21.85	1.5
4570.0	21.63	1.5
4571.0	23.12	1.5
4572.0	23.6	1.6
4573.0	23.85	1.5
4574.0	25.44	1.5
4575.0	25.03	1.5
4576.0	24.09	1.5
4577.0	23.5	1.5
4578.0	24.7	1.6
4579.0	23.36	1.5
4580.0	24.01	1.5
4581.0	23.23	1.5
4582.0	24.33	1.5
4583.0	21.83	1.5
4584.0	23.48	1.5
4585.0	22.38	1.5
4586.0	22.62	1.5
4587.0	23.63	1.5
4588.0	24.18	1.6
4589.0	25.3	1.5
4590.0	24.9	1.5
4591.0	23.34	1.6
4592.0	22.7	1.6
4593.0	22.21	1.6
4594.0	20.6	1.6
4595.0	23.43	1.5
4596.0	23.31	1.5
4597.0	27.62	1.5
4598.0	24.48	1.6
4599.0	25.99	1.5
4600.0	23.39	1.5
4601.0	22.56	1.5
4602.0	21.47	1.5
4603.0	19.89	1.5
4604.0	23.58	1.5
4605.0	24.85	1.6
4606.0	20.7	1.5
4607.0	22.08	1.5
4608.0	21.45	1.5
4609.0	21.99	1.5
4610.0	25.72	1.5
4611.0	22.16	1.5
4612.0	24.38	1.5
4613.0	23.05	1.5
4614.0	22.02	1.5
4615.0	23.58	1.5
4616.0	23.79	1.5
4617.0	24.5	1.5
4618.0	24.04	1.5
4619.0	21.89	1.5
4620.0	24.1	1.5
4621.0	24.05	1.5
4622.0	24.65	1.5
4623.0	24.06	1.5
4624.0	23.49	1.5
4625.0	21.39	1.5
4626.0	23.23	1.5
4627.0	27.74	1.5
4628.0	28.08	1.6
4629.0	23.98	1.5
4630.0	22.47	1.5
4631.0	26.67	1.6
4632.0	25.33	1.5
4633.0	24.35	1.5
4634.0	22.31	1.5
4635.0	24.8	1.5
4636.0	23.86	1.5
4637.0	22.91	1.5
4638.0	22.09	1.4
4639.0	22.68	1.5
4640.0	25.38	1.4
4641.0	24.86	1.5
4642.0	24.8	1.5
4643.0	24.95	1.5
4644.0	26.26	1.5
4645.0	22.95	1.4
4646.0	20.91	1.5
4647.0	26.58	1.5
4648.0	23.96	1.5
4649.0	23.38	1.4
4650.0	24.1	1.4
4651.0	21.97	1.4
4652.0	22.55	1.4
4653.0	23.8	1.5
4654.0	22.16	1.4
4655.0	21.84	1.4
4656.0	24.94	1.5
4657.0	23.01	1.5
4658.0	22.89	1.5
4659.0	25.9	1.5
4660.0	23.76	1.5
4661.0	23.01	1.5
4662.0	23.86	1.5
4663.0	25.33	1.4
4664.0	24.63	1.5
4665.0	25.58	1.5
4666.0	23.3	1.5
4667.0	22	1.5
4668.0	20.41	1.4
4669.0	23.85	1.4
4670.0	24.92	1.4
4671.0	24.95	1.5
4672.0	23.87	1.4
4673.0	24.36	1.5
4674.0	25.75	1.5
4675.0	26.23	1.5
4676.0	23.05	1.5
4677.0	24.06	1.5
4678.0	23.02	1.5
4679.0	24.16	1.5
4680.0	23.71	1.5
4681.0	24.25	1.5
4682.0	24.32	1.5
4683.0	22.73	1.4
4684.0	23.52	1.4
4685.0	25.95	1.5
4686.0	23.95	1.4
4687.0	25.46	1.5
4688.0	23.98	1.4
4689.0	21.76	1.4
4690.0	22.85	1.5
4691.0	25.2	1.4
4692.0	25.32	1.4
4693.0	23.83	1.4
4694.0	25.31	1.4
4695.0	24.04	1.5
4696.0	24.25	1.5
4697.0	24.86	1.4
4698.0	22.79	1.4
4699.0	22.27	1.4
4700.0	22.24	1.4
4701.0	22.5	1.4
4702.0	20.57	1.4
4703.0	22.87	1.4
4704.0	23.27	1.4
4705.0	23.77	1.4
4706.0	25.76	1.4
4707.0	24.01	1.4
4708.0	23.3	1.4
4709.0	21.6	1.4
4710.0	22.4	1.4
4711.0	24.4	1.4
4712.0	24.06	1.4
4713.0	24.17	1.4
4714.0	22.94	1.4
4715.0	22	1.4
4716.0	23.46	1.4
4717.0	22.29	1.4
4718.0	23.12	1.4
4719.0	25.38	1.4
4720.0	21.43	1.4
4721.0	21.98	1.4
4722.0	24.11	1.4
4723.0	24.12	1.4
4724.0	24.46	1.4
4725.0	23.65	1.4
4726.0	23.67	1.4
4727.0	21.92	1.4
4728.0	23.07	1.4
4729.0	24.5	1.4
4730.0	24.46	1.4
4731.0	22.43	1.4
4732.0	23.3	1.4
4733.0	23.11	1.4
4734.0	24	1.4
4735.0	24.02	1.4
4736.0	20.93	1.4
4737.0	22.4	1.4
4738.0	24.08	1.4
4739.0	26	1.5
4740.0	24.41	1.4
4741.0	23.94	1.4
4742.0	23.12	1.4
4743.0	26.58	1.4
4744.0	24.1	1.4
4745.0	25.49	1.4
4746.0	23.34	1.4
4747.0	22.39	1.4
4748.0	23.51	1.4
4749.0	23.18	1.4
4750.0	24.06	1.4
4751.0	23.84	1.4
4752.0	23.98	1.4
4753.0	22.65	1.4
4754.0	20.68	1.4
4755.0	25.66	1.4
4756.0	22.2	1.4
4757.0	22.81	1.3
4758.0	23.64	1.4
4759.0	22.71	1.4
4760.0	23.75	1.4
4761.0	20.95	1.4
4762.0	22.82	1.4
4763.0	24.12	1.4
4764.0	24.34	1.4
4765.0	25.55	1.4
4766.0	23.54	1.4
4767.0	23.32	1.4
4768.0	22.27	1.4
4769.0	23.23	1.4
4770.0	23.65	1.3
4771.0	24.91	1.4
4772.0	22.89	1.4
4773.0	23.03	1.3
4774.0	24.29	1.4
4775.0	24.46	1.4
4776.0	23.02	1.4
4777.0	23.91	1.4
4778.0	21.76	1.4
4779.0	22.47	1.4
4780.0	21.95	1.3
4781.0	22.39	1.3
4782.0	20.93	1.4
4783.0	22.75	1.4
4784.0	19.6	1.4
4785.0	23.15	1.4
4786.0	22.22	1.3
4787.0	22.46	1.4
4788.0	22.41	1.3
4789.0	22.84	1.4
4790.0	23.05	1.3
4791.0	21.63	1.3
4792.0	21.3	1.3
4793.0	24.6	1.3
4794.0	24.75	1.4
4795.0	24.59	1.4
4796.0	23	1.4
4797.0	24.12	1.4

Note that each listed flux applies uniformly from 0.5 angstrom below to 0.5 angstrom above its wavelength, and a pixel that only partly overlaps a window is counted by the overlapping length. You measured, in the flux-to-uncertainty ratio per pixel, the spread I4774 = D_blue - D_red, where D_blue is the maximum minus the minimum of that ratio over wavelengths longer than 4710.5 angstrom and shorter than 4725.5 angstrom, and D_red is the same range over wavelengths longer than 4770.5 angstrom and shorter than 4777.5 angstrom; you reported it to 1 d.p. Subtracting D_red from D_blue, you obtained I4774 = 1.4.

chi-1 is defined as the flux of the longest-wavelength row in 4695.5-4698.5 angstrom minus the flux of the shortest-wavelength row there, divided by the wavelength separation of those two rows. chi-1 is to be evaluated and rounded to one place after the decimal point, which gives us -0.7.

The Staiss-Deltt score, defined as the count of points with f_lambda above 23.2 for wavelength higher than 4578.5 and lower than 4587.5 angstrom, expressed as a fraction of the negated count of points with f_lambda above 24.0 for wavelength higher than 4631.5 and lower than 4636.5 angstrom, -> -2.0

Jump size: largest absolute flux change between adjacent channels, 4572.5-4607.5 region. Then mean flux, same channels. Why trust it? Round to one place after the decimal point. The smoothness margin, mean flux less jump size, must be 19.2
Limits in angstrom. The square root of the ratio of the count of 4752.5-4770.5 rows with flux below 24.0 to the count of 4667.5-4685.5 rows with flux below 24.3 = 1.13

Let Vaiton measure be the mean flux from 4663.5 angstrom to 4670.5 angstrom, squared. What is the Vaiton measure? 554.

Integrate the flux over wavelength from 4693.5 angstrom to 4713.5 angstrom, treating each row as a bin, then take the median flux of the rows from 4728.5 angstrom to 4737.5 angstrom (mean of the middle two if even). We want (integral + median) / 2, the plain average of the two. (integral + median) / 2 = 246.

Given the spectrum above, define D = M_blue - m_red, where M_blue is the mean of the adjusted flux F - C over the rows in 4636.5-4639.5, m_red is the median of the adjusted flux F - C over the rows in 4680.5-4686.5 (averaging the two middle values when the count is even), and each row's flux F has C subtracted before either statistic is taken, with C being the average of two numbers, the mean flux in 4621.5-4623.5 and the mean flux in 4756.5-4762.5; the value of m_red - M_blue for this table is 1.5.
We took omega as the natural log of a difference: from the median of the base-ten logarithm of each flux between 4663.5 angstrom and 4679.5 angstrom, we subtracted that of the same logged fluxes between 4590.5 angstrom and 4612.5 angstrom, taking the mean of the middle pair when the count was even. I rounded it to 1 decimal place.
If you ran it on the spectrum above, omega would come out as -3.9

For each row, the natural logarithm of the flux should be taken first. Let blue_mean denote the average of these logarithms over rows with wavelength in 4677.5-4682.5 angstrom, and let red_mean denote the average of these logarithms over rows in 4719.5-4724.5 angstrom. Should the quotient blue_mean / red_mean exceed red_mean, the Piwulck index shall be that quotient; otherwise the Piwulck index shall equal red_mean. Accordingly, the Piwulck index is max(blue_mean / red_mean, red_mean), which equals 3.14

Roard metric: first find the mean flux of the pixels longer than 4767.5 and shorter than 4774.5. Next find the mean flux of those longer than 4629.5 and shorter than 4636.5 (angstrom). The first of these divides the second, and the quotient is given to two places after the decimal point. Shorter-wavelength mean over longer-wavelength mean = 1.03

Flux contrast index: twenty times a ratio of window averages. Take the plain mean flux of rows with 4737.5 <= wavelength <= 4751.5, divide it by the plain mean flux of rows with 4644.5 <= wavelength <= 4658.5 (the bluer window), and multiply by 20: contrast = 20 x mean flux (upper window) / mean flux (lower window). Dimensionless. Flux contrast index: 20.8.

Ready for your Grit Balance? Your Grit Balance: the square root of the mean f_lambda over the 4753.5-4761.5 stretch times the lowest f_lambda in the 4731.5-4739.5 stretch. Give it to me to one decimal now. 21.8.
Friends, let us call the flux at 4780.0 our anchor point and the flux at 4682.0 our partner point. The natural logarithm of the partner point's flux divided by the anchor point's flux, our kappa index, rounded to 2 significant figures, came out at 0.10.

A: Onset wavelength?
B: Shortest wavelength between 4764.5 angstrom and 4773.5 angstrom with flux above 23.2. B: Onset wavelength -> 4765.0 angstrom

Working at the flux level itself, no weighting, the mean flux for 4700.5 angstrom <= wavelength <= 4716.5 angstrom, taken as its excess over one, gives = 22.2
